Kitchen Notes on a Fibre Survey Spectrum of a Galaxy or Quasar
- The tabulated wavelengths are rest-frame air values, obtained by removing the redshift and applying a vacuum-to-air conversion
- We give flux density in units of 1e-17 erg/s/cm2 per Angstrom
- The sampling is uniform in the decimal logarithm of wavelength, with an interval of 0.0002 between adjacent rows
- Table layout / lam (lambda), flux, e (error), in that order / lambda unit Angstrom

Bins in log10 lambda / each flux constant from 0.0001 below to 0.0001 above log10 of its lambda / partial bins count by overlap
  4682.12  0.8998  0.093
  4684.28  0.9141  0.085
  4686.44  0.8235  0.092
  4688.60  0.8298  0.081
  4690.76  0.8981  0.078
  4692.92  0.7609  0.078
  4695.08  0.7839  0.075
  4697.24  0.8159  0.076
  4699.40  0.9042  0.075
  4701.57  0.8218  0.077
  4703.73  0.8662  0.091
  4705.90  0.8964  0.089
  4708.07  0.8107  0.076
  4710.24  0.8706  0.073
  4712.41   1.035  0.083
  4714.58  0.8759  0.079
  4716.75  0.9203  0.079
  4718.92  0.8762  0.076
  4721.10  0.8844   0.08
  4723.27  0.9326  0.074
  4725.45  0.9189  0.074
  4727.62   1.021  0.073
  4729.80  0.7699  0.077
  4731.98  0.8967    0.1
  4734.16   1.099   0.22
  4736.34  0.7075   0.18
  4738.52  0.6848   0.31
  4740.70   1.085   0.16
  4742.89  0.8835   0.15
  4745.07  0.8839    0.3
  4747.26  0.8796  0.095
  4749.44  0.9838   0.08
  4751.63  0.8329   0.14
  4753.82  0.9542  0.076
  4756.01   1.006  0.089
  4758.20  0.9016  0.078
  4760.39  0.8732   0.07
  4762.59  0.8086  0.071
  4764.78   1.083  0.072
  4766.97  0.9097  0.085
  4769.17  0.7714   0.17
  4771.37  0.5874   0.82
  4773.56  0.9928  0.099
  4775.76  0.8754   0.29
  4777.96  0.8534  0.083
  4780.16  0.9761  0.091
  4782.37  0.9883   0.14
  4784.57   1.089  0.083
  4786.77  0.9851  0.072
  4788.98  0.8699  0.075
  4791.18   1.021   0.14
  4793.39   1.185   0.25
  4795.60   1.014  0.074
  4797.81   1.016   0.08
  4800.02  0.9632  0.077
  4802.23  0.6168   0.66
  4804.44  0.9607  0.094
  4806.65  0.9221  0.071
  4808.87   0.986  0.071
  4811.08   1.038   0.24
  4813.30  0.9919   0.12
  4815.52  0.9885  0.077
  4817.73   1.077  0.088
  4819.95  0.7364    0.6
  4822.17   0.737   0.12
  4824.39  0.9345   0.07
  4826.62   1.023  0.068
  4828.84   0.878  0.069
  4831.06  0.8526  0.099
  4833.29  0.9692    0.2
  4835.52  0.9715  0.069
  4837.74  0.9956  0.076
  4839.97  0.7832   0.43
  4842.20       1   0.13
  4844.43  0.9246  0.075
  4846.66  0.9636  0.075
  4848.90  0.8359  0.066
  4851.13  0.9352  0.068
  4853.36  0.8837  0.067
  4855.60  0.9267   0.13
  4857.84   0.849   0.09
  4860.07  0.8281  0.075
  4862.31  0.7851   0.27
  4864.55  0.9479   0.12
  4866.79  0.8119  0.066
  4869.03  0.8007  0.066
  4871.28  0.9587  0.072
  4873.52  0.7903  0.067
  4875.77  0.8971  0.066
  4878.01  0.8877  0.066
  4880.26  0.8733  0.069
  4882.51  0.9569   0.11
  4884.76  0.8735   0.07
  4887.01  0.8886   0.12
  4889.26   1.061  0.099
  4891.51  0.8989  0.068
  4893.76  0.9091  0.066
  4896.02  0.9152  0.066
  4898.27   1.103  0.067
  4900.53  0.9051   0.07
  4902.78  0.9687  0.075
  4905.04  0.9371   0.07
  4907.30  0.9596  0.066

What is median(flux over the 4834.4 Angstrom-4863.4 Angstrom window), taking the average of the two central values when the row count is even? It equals 0.92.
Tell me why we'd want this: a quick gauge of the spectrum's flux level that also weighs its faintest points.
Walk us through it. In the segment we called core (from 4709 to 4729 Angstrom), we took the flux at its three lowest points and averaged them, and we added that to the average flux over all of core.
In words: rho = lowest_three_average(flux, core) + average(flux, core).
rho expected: 1.80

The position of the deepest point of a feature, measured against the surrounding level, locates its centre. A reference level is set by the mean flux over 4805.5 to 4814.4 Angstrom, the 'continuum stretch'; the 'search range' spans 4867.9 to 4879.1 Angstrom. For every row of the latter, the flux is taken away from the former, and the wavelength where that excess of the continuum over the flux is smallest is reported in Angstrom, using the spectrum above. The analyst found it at 4871.28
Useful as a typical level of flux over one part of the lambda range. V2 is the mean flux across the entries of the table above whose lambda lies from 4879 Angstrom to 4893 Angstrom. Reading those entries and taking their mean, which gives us 0.925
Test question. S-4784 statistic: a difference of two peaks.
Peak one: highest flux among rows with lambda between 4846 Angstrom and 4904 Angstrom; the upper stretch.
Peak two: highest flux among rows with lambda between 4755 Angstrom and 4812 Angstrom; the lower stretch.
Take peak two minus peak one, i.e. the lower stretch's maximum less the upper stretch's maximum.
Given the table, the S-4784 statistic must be 0.08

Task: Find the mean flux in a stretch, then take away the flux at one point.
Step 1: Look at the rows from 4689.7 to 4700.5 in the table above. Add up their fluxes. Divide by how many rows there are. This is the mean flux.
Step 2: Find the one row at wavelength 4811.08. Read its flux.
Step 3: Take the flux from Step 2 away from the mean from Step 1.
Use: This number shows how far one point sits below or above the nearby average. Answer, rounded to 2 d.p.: -0.21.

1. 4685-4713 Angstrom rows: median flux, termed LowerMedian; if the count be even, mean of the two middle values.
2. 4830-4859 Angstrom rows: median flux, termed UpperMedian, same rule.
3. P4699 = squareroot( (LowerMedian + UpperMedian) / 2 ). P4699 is 0.937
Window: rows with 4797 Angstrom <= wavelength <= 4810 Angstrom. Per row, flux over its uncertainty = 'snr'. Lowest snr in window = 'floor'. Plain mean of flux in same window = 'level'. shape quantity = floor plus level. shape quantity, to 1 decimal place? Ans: 1.8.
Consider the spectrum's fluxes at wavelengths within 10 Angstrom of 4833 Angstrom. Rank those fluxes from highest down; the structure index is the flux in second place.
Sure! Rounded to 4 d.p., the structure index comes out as 1.0000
